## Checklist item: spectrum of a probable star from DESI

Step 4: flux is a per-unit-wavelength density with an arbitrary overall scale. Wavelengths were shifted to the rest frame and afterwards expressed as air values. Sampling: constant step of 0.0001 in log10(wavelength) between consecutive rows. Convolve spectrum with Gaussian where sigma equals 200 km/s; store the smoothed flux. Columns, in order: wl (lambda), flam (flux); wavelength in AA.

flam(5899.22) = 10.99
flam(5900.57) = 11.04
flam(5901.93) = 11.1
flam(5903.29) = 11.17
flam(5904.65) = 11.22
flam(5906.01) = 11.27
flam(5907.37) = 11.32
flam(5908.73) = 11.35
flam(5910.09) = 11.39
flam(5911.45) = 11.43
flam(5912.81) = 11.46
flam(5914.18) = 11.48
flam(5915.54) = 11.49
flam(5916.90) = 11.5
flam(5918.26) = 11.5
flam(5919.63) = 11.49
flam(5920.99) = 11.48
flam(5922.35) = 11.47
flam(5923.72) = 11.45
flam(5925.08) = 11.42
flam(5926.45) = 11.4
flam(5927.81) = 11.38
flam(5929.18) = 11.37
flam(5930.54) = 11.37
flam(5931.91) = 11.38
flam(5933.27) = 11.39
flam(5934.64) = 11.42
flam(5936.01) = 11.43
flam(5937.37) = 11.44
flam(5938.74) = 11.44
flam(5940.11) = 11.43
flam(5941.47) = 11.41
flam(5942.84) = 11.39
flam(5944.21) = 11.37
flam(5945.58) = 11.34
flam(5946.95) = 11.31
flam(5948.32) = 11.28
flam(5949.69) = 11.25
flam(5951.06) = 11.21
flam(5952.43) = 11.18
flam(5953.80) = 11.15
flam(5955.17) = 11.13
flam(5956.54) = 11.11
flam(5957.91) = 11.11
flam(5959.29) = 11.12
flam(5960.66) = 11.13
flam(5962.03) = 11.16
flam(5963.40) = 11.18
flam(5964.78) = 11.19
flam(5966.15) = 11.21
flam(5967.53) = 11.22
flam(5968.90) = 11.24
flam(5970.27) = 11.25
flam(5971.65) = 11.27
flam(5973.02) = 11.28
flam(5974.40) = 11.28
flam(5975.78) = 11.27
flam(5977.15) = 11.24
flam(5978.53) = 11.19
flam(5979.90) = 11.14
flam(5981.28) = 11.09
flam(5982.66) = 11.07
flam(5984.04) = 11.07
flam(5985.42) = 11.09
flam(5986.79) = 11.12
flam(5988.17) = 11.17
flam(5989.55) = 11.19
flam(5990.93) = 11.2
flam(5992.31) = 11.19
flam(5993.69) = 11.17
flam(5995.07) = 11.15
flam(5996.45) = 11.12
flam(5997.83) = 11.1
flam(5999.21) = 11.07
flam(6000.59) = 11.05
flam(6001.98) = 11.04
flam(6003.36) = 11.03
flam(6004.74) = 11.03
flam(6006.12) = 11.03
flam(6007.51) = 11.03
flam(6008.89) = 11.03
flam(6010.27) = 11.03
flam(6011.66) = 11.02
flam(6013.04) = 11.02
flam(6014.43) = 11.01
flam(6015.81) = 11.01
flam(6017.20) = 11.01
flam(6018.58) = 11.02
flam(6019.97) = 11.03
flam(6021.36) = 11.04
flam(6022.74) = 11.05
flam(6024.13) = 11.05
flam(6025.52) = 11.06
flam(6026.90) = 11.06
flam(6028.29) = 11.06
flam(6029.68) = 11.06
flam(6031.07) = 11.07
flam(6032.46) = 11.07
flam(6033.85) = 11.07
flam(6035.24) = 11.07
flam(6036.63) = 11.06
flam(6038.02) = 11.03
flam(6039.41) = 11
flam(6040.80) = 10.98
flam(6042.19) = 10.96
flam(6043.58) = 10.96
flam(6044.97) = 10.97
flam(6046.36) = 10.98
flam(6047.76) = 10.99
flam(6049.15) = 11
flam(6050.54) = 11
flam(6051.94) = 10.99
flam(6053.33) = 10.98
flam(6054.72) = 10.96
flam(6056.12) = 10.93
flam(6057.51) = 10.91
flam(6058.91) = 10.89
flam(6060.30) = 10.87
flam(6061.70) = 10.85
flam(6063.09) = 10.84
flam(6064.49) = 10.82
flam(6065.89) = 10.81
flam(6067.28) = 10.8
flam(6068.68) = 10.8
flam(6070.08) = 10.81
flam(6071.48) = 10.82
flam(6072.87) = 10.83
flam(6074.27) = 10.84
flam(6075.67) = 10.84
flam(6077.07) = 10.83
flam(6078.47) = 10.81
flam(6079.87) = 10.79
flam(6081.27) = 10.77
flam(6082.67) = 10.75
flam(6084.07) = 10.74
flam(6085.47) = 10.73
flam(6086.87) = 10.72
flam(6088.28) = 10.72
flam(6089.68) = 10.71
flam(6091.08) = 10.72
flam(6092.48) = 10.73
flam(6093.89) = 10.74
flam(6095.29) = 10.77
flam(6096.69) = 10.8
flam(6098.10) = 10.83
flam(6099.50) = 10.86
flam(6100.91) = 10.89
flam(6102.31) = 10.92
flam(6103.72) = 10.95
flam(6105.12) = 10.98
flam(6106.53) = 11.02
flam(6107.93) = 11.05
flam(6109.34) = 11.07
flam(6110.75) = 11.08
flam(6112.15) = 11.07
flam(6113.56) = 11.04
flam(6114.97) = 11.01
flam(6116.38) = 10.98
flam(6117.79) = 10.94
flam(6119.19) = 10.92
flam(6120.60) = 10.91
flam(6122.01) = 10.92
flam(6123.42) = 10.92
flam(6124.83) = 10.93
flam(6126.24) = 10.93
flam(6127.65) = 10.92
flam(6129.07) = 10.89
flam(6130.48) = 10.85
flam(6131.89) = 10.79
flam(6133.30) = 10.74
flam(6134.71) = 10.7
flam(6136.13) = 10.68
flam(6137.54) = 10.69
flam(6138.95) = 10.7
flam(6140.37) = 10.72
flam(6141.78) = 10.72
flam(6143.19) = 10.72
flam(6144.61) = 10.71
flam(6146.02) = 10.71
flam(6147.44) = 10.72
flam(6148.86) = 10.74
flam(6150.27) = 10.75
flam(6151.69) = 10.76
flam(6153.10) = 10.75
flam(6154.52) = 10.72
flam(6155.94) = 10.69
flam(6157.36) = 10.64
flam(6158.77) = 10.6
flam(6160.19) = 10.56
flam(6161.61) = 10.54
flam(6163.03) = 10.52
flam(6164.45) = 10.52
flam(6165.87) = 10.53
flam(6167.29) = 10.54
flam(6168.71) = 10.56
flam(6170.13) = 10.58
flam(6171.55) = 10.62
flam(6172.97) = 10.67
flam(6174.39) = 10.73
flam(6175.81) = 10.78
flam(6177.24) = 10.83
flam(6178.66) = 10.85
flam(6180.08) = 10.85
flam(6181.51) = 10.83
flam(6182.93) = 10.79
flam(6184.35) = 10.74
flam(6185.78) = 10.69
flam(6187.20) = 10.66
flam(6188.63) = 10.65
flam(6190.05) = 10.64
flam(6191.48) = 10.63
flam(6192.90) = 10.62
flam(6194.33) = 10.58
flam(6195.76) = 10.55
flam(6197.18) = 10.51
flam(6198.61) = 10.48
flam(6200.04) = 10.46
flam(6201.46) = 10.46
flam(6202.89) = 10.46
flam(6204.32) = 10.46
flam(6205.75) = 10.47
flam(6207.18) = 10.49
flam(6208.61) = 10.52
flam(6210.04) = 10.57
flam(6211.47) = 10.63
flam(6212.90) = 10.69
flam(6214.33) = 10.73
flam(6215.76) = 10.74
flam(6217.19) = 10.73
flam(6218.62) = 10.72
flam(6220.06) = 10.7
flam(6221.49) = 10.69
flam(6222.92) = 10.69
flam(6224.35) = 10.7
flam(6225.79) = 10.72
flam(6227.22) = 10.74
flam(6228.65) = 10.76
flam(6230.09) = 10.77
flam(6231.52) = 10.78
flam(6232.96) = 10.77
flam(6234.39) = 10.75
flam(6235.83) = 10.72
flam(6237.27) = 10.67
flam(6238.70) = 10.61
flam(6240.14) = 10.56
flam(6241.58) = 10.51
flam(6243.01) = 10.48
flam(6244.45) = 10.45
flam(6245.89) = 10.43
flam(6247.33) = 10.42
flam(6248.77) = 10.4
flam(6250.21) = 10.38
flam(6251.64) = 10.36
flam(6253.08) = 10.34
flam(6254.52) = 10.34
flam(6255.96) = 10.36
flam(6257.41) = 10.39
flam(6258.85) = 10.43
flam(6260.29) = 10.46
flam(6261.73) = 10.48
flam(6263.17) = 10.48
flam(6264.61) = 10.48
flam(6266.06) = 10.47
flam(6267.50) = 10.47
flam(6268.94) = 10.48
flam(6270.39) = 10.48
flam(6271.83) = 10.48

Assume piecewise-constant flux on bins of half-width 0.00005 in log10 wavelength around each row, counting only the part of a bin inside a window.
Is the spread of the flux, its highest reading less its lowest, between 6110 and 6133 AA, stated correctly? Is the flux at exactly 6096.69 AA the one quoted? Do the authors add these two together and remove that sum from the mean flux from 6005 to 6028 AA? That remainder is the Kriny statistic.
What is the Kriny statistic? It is -0.06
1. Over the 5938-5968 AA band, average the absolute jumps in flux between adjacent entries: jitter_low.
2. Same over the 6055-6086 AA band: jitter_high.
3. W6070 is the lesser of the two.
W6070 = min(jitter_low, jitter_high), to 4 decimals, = 0.0133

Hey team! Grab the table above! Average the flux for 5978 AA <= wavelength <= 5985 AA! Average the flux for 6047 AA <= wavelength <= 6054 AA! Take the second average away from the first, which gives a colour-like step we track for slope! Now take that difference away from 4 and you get 3.9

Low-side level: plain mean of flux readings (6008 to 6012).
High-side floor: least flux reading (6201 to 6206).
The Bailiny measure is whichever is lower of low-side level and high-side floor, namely 10.5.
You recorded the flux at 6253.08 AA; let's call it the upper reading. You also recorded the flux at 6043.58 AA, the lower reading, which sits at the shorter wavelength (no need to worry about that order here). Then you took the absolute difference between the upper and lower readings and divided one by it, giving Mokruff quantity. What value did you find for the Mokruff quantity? 1.6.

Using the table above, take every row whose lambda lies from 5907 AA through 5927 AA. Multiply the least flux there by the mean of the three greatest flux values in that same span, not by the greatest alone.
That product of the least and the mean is 130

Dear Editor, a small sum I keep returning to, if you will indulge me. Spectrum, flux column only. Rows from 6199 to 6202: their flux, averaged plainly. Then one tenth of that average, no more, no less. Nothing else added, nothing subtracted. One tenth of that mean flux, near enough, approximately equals 1.05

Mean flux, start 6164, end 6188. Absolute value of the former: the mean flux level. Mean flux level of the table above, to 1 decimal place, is 10.7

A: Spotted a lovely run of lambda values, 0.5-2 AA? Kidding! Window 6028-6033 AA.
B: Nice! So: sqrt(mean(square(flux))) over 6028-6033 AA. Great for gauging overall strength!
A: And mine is 11.07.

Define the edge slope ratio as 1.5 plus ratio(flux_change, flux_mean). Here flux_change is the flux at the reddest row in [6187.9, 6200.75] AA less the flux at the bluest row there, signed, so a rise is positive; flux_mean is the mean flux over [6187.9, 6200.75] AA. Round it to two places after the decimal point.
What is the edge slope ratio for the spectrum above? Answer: 1.48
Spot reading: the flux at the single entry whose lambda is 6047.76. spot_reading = 10.99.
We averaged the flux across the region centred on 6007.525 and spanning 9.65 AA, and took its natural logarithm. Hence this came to 2.40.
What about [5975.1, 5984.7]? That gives 2.41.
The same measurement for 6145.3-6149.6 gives 2.37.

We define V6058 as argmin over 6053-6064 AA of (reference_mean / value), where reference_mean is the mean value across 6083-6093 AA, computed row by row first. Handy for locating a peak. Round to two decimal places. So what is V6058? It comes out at 6053.33 AA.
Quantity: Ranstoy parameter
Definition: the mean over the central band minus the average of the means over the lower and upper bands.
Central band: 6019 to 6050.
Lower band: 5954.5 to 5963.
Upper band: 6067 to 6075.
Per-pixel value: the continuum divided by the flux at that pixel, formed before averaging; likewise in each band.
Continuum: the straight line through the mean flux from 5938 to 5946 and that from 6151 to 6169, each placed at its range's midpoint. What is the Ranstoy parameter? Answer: -0.012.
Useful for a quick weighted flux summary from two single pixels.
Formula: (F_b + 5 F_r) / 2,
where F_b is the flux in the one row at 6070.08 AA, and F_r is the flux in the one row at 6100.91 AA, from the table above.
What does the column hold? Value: 32.6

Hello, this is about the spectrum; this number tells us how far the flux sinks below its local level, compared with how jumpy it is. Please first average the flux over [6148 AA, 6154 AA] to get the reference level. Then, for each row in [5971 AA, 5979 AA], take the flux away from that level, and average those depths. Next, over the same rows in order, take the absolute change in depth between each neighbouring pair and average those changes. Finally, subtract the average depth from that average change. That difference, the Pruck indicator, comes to 0.5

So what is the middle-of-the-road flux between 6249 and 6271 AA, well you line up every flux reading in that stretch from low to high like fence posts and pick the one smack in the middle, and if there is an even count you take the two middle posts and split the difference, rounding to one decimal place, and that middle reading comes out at 10.5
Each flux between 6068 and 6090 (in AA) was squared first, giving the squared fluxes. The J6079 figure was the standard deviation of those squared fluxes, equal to 1.0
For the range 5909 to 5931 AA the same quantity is 1.1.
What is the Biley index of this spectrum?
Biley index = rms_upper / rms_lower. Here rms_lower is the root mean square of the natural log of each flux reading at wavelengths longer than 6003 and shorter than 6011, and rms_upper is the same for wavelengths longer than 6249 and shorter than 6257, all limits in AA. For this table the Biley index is 0.974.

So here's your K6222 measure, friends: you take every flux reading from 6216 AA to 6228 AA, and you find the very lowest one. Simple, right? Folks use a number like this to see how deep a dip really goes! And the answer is 10.69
